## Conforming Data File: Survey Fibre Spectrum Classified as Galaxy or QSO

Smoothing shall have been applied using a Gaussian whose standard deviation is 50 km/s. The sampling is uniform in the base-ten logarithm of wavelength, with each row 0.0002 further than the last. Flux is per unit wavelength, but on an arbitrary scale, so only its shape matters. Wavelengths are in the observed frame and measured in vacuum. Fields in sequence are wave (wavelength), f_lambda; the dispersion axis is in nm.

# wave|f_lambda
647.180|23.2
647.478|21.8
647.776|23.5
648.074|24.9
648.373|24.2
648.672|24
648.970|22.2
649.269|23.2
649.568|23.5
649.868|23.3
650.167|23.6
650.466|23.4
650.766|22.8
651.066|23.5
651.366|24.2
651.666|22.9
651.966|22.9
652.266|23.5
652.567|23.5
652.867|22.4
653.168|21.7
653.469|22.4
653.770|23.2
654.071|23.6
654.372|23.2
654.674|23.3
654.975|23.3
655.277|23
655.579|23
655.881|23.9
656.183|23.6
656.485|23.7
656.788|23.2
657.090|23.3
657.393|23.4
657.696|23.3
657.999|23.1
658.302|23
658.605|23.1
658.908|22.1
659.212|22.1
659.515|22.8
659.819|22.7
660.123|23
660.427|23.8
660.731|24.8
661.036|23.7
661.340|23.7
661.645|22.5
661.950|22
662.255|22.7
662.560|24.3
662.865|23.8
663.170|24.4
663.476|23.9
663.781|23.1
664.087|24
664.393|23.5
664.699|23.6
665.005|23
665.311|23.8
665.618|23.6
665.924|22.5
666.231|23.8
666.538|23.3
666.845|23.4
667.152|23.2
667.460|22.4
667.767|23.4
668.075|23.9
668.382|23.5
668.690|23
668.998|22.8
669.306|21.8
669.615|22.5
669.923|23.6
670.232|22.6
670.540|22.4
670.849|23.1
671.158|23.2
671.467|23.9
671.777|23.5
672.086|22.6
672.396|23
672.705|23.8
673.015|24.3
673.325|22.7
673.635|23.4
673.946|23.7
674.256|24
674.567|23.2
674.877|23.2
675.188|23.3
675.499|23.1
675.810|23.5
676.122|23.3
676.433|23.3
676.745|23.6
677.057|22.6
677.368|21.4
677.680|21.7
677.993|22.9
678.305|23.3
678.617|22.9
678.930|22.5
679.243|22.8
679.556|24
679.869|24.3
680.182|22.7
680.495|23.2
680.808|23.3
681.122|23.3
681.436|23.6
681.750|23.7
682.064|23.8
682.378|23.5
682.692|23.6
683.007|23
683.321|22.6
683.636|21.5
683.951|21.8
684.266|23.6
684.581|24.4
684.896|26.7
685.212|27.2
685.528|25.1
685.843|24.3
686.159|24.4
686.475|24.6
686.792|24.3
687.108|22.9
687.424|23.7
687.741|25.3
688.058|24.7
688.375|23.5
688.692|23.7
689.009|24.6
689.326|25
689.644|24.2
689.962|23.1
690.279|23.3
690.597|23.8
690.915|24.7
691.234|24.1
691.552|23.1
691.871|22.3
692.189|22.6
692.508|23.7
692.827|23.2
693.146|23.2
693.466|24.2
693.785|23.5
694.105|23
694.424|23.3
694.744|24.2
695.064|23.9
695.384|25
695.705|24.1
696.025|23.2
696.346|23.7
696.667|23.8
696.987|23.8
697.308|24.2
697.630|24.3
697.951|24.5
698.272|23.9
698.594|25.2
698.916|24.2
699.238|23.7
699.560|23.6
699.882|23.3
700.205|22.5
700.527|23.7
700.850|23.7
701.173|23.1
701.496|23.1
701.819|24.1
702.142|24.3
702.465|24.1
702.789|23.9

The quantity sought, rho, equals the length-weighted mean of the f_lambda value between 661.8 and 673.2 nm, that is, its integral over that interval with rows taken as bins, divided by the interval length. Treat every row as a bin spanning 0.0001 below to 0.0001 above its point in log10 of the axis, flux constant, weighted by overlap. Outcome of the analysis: 23.3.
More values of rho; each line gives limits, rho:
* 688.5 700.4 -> 23.8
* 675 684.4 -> 23.1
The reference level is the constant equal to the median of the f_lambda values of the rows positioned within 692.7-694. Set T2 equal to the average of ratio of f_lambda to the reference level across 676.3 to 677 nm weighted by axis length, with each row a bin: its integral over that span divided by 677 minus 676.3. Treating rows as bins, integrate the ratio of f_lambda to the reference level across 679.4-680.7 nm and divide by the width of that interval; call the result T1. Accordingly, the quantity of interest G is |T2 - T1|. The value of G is 0.011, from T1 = 1.01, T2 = 1.00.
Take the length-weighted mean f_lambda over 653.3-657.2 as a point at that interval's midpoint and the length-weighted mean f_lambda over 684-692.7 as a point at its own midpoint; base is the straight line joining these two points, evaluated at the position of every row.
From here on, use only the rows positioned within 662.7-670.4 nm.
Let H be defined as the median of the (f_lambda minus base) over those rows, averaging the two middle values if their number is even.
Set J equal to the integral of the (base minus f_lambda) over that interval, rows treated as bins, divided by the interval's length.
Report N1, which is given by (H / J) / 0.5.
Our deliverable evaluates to -1.30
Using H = -0.18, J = 0.28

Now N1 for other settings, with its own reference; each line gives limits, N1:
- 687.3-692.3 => -2.62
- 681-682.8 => -1.96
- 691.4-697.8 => -1.78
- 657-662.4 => -1.86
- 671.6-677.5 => -1.95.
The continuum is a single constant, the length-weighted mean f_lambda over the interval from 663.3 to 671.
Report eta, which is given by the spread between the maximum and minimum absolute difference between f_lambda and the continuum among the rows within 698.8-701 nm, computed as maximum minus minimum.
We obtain 0.9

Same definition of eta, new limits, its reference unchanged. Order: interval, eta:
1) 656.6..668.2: 1.6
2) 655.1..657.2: 0.7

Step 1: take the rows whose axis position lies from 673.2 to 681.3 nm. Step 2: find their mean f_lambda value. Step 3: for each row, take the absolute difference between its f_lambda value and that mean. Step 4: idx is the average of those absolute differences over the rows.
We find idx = 0.46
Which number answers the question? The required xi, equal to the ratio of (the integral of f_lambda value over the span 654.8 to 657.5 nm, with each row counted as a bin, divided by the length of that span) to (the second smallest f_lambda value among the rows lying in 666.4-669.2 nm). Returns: 1.03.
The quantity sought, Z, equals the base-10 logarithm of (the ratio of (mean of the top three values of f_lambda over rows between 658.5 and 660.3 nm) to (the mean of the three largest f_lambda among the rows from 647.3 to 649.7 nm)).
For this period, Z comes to -0.026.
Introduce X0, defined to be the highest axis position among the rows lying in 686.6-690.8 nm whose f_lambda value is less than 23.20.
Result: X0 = 689.962 nm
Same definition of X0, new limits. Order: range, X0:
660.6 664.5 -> 663.781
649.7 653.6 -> 653.469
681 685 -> 683.951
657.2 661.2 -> 660.123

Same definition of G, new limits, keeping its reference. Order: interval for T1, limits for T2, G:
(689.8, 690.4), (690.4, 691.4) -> 0.040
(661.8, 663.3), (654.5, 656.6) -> 0.002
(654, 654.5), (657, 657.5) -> 0.002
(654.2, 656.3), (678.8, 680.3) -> 0.002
